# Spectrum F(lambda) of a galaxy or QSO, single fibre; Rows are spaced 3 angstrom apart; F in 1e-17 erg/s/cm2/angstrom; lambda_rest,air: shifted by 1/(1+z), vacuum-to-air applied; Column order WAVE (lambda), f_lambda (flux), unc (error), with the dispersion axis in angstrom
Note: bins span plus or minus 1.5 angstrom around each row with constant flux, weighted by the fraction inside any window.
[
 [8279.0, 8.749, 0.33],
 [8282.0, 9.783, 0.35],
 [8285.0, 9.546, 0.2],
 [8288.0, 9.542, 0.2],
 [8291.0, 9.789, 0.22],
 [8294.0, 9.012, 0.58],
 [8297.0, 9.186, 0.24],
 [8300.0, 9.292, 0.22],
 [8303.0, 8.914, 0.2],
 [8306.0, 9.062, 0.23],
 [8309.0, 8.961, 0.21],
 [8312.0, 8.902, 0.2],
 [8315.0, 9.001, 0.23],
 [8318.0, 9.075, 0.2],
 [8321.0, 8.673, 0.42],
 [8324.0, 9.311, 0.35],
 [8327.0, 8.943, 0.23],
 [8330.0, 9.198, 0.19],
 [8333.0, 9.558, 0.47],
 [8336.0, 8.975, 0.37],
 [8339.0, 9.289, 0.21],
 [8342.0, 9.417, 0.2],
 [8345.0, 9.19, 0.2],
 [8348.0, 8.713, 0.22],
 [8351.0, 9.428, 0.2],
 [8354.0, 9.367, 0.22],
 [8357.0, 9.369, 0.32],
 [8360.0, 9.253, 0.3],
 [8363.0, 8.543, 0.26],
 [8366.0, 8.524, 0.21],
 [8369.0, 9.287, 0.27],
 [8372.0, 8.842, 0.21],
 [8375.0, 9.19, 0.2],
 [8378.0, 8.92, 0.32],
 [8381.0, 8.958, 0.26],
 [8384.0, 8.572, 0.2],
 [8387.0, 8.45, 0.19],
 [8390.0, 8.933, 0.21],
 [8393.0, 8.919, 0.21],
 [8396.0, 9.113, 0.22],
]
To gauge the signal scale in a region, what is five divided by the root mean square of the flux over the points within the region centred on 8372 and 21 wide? 0.562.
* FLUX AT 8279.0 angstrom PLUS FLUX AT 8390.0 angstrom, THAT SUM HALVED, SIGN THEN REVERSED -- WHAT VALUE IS -8.84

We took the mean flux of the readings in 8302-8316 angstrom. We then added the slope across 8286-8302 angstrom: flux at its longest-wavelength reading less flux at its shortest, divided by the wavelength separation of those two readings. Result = 8.95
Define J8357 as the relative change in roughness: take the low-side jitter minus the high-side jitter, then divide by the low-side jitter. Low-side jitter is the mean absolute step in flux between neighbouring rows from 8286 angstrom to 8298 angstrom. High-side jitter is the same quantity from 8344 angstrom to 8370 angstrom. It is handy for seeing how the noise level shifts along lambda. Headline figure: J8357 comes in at 0.10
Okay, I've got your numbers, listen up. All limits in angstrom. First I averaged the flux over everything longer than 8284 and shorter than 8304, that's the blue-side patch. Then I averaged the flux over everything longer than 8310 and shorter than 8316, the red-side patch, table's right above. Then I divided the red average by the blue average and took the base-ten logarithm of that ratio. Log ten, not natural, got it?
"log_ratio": -0.018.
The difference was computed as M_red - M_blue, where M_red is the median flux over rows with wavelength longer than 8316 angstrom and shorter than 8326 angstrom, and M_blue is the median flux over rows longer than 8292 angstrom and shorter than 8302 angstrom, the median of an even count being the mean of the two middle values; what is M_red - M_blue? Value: -0.11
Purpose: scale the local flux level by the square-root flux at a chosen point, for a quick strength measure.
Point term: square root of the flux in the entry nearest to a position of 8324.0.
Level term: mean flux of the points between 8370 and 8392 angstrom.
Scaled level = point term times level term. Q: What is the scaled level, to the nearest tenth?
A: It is 27.0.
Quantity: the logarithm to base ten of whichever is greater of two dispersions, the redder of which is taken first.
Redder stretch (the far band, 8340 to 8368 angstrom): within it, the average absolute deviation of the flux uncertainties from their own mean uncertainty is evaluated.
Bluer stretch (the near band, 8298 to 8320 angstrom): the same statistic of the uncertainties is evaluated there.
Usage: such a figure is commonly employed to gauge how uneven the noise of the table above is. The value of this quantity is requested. -1.42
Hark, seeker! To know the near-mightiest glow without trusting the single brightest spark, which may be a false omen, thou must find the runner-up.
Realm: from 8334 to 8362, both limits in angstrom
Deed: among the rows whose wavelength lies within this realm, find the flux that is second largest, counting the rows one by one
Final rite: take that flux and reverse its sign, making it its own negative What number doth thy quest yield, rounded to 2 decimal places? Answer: -9.42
